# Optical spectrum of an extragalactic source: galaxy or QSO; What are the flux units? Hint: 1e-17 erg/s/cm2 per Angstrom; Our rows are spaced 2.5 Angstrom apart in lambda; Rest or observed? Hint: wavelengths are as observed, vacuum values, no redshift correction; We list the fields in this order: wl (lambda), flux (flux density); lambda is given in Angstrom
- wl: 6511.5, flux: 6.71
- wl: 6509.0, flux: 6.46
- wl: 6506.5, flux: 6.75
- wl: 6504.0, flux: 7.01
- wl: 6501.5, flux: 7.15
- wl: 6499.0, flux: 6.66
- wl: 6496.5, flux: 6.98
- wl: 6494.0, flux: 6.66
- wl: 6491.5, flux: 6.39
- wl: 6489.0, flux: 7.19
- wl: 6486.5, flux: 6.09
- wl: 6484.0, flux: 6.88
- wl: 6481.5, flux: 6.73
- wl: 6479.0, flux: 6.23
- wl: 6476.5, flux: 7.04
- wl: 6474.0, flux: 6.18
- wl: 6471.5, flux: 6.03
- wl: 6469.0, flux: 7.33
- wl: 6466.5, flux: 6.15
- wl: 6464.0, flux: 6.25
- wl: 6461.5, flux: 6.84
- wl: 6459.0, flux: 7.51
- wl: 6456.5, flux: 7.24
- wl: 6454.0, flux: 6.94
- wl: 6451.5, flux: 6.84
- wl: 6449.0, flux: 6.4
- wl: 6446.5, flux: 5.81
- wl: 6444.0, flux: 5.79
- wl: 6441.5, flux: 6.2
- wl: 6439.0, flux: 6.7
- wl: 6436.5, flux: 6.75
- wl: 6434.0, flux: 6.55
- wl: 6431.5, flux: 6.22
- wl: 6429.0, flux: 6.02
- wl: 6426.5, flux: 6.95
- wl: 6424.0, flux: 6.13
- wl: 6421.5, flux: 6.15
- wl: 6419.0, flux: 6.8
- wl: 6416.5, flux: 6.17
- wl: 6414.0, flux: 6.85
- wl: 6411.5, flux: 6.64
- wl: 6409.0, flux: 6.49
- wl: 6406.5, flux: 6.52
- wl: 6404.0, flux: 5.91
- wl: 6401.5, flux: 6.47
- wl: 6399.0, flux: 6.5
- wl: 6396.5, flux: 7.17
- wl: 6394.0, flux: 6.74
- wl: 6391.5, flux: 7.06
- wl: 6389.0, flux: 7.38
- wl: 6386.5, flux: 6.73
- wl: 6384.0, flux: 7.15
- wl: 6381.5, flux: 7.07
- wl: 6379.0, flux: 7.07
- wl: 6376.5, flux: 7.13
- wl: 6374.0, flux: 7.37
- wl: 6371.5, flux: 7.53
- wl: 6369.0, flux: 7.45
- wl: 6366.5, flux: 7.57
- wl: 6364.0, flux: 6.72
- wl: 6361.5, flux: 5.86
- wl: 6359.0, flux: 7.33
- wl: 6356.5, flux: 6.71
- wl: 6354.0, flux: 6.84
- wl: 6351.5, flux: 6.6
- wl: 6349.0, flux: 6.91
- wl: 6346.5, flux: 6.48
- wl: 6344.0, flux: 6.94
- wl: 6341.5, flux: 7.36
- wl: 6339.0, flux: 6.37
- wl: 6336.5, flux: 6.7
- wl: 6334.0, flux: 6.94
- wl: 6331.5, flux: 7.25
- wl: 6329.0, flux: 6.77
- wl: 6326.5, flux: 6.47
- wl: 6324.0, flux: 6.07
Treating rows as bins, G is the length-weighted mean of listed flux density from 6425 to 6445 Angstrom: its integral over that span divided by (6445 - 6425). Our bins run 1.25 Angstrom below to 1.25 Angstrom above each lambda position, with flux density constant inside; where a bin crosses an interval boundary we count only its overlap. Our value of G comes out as 6.40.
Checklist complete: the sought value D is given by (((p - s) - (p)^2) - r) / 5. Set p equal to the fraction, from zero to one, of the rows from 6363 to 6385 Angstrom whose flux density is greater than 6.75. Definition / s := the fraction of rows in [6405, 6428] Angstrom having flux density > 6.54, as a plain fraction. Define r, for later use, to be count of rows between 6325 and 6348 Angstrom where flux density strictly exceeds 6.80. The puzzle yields -0.87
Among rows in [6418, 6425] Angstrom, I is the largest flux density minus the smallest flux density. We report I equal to 0.67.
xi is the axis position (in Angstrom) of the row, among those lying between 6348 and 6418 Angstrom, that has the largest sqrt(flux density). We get 6366.5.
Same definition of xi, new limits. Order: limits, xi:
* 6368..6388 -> 6371.5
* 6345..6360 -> 6359.0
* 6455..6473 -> 6459.0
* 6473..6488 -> 6476.5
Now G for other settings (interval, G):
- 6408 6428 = 6.52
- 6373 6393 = 7.11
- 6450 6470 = 6.88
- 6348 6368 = 6.82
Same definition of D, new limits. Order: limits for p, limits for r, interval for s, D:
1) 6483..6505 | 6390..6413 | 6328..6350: -0.51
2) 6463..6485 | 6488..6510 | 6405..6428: -0.84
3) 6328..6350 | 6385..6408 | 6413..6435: -0.64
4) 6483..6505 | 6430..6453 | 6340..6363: -0.31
